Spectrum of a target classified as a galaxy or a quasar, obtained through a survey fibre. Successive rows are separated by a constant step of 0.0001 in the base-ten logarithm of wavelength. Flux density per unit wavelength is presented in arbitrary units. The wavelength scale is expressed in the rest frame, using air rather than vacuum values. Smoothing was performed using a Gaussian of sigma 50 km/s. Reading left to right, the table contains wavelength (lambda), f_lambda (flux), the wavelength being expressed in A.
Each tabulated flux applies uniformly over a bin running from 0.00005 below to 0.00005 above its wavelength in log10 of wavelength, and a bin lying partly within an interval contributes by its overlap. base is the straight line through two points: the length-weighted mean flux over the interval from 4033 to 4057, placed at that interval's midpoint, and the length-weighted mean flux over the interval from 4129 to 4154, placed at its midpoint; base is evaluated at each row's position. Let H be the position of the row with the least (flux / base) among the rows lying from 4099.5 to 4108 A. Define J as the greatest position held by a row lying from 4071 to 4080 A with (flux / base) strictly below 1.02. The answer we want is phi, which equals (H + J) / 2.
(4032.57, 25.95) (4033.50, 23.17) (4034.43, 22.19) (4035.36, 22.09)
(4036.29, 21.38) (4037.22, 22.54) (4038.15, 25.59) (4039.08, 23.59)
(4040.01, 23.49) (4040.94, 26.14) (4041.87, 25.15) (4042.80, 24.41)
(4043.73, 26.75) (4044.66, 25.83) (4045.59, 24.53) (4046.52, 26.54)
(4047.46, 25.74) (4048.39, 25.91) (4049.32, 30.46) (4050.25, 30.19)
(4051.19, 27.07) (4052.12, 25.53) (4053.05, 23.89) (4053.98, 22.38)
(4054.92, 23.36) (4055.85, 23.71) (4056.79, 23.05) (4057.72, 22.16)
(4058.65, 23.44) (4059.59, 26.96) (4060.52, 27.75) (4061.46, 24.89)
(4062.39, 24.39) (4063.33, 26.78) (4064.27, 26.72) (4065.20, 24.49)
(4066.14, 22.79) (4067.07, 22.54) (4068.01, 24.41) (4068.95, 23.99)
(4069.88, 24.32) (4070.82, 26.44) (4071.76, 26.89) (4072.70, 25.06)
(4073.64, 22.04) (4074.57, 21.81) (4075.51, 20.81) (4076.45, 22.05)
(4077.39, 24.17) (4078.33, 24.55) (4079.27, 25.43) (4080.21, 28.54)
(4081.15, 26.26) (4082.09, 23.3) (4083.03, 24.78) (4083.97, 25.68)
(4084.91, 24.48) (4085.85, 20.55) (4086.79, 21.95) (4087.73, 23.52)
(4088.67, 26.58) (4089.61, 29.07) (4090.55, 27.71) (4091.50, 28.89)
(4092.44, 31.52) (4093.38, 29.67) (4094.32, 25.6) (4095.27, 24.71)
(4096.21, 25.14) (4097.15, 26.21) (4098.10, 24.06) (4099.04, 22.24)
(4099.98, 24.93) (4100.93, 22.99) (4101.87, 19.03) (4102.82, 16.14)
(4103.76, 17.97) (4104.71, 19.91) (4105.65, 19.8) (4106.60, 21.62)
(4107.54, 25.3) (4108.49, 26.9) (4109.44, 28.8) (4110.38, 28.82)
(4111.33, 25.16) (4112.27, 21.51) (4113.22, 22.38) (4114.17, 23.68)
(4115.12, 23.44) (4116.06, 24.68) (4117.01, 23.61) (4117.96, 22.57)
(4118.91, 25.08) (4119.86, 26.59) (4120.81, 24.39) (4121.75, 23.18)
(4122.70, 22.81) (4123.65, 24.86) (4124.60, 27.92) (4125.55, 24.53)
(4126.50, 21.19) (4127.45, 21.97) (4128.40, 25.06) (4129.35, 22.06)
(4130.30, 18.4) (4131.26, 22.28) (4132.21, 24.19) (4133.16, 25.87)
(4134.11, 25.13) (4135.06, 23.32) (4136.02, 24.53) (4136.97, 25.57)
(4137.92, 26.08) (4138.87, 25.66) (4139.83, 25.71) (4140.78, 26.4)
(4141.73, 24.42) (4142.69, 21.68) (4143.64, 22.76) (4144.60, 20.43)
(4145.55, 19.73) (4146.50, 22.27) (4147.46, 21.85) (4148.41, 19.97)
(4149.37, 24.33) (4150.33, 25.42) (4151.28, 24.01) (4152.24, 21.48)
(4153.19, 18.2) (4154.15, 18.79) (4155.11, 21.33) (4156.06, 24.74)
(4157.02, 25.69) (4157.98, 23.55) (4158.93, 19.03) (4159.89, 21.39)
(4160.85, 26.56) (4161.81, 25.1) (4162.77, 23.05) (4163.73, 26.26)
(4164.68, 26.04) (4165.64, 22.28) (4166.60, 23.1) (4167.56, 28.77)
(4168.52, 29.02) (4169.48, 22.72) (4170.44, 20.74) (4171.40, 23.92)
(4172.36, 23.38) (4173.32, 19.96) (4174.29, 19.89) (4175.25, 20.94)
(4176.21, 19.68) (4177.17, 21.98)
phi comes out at 4090.6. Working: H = 4102.82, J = 4078.33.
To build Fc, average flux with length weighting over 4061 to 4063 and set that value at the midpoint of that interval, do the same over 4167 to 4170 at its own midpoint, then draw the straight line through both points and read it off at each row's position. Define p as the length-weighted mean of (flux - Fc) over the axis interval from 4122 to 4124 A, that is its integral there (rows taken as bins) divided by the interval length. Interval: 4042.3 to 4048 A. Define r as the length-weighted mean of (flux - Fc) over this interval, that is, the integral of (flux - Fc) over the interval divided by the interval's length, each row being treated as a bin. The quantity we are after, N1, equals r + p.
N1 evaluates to -1.0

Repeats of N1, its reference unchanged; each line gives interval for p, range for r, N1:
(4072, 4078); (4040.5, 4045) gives -1.0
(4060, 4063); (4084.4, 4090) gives 0.0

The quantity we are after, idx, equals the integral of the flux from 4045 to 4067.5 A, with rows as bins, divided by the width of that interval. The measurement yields 25.2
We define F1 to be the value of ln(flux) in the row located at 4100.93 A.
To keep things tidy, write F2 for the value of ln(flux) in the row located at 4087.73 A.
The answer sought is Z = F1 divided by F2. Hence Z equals 0.99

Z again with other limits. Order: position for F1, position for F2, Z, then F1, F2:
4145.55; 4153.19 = 1.03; 2.98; 2.90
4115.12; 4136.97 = 0.97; 3.15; 3.24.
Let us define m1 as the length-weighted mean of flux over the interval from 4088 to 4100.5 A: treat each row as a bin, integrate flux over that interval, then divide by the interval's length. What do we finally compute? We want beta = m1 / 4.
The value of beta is 6.64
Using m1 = 26.6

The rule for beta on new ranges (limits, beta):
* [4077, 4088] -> 6.11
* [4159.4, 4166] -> 6.10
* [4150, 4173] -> 5.87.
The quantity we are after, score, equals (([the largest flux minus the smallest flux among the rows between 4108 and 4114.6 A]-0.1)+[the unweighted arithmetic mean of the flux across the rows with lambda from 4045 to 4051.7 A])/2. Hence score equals 17.2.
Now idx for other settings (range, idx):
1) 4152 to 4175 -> 23.1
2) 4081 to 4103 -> 24.9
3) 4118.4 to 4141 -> 24.3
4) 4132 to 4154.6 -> 23.2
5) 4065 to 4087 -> 24.1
